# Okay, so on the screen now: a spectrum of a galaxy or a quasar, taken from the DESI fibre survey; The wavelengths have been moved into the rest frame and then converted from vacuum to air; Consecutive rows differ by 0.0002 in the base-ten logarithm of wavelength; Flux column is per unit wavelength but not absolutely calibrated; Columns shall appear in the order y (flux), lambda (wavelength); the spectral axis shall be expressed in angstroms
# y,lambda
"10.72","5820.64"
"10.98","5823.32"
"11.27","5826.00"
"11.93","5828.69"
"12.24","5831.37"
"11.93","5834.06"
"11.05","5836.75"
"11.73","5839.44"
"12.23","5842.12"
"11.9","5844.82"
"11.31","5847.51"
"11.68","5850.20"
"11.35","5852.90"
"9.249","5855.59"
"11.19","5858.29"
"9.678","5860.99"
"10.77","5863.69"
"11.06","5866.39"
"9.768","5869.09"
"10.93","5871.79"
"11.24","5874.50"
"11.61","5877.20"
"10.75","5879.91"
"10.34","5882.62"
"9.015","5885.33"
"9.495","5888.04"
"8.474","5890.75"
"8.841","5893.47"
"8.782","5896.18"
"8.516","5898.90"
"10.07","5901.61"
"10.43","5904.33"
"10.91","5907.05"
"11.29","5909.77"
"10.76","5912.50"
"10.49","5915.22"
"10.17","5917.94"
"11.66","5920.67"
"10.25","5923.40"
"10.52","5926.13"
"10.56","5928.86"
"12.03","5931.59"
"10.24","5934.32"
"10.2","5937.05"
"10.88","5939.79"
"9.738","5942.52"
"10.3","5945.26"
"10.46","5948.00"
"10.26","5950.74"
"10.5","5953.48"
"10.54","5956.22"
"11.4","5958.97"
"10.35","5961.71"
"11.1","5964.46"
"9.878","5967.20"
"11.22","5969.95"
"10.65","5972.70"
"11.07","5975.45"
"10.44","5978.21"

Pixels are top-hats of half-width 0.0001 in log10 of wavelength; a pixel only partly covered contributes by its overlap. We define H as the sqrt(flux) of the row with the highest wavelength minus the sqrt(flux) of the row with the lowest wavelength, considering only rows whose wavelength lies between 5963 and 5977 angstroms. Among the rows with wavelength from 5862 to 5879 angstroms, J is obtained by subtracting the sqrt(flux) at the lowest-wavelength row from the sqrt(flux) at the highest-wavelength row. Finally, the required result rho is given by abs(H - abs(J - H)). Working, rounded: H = -0.005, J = 0.13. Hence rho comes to 0.13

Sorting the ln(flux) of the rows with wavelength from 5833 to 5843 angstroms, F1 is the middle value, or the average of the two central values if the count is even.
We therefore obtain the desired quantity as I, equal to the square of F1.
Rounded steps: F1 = 2.47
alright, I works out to 6.10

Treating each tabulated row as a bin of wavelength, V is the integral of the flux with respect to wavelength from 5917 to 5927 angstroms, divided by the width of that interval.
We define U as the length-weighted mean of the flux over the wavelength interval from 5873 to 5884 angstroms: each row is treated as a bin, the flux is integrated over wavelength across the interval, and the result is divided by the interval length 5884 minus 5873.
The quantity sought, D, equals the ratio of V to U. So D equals 0.97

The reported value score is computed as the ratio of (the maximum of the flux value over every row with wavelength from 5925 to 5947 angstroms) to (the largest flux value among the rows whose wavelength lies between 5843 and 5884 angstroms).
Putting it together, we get 1.01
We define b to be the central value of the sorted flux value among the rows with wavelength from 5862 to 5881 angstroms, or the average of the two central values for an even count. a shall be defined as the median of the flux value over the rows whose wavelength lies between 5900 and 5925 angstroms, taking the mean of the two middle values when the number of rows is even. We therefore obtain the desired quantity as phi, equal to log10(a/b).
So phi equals -0.018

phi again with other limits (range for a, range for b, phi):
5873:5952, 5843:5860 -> -0.040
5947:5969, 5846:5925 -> 0.000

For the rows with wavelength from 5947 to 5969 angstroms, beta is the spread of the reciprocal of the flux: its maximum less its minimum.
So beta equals 0.014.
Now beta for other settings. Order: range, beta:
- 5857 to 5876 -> 0.014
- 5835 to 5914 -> 0.036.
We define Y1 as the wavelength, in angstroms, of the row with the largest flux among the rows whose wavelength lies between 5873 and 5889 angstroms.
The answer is 5877.20 angstroms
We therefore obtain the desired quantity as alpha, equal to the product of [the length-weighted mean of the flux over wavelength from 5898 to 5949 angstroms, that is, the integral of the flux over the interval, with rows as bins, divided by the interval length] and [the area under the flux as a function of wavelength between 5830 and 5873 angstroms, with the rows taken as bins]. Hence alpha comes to 5034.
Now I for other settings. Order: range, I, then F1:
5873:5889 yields 5.55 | 2.36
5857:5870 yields 5.65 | 2.38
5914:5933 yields 5.54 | 2.35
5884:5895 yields 4.79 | 2.19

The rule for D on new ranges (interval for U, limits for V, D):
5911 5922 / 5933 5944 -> 0.95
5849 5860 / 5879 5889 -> 0.91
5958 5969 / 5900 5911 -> 0.99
